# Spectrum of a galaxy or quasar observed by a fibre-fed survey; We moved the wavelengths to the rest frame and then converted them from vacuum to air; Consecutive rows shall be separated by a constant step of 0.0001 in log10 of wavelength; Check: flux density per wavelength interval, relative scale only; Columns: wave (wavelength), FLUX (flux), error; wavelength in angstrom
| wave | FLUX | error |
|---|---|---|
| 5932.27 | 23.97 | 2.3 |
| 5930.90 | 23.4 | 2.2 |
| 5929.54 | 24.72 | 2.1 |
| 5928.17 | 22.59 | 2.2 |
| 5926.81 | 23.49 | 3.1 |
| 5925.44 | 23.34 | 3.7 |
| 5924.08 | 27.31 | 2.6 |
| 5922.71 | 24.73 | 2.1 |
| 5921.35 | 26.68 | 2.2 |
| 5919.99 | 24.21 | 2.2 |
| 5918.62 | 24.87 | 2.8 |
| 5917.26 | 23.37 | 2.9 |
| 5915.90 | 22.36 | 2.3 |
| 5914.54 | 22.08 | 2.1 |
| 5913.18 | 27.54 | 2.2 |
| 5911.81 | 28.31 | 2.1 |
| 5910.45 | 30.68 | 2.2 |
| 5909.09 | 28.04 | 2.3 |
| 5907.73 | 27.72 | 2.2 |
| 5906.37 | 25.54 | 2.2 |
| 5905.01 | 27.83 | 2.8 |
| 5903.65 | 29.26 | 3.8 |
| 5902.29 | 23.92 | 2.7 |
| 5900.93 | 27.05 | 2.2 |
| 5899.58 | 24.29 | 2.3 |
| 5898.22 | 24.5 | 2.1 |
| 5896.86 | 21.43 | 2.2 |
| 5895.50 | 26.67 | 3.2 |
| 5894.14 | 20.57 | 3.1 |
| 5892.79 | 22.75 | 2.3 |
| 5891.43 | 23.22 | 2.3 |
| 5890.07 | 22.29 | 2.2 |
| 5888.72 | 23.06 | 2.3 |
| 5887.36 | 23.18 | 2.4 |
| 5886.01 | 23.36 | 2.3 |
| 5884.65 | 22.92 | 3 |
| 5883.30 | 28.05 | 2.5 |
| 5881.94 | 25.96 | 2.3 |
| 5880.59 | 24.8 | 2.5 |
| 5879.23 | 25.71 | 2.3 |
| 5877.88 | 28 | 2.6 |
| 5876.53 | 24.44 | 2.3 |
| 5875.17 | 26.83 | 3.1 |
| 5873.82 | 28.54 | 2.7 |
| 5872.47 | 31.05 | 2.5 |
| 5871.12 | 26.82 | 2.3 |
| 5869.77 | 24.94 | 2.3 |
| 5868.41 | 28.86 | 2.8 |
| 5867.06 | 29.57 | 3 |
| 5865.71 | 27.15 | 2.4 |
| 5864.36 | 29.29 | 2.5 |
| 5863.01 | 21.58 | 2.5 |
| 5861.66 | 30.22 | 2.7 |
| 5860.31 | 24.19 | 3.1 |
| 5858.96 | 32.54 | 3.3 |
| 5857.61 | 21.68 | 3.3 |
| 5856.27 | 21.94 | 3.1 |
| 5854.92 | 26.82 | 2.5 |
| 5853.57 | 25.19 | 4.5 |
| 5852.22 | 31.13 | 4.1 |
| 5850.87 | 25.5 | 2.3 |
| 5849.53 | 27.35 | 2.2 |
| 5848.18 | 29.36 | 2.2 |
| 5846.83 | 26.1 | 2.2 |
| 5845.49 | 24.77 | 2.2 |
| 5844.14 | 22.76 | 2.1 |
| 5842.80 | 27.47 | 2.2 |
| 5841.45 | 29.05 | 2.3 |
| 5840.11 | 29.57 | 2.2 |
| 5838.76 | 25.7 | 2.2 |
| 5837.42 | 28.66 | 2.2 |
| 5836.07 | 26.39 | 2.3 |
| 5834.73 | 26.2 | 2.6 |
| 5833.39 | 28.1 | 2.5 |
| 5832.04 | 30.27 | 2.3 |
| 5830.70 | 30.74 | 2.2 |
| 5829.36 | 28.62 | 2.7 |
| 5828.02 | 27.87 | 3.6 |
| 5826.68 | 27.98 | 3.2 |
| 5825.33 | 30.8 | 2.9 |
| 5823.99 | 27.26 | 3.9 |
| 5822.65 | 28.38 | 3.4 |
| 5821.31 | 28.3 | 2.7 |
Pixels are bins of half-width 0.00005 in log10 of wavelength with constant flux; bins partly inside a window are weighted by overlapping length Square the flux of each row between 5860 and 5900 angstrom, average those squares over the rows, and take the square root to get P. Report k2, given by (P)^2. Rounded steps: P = 25.6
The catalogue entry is 657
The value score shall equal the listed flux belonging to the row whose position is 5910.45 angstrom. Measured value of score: 30.68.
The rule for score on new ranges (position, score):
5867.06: 29.57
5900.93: 27.05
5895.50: 26.67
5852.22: 31.13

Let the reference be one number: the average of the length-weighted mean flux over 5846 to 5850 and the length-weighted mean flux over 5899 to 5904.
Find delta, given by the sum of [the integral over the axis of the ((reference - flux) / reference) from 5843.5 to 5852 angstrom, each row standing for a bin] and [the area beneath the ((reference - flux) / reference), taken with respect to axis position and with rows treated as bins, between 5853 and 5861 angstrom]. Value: 0.56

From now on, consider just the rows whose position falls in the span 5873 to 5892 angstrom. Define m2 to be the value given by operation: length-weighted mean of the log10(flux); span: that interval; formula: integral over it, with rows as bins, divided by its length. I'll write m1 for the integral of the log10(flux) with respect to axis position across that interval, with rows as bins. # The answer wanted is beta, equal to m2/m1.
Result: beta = 0.053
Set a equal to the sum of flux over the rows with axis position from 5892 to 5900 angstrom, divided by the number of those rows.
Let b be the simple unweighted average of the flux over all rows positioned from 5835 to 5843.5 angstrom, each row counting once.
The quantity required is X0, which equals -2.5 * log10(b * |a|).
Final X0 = -7.03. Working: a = 23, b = 27.8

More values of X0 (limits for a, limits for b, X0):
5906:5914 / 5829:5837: -7.25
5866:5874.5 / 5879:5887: -7.13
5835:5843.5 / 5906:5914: -7.23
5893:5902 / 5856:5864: -6.96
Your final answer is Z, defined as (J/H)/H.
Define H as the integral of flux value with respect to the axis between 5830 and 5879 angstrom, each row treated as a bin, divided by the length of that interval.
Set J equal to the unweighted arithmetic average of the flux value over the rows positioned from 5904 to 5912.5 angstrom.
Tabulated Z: 0.038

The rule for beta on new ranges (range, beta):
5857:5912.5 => 0.018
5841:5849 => 0.125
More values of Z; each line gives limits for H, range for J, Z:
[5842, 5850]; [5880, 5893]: 0.035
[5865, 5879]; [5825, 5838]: 0.038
